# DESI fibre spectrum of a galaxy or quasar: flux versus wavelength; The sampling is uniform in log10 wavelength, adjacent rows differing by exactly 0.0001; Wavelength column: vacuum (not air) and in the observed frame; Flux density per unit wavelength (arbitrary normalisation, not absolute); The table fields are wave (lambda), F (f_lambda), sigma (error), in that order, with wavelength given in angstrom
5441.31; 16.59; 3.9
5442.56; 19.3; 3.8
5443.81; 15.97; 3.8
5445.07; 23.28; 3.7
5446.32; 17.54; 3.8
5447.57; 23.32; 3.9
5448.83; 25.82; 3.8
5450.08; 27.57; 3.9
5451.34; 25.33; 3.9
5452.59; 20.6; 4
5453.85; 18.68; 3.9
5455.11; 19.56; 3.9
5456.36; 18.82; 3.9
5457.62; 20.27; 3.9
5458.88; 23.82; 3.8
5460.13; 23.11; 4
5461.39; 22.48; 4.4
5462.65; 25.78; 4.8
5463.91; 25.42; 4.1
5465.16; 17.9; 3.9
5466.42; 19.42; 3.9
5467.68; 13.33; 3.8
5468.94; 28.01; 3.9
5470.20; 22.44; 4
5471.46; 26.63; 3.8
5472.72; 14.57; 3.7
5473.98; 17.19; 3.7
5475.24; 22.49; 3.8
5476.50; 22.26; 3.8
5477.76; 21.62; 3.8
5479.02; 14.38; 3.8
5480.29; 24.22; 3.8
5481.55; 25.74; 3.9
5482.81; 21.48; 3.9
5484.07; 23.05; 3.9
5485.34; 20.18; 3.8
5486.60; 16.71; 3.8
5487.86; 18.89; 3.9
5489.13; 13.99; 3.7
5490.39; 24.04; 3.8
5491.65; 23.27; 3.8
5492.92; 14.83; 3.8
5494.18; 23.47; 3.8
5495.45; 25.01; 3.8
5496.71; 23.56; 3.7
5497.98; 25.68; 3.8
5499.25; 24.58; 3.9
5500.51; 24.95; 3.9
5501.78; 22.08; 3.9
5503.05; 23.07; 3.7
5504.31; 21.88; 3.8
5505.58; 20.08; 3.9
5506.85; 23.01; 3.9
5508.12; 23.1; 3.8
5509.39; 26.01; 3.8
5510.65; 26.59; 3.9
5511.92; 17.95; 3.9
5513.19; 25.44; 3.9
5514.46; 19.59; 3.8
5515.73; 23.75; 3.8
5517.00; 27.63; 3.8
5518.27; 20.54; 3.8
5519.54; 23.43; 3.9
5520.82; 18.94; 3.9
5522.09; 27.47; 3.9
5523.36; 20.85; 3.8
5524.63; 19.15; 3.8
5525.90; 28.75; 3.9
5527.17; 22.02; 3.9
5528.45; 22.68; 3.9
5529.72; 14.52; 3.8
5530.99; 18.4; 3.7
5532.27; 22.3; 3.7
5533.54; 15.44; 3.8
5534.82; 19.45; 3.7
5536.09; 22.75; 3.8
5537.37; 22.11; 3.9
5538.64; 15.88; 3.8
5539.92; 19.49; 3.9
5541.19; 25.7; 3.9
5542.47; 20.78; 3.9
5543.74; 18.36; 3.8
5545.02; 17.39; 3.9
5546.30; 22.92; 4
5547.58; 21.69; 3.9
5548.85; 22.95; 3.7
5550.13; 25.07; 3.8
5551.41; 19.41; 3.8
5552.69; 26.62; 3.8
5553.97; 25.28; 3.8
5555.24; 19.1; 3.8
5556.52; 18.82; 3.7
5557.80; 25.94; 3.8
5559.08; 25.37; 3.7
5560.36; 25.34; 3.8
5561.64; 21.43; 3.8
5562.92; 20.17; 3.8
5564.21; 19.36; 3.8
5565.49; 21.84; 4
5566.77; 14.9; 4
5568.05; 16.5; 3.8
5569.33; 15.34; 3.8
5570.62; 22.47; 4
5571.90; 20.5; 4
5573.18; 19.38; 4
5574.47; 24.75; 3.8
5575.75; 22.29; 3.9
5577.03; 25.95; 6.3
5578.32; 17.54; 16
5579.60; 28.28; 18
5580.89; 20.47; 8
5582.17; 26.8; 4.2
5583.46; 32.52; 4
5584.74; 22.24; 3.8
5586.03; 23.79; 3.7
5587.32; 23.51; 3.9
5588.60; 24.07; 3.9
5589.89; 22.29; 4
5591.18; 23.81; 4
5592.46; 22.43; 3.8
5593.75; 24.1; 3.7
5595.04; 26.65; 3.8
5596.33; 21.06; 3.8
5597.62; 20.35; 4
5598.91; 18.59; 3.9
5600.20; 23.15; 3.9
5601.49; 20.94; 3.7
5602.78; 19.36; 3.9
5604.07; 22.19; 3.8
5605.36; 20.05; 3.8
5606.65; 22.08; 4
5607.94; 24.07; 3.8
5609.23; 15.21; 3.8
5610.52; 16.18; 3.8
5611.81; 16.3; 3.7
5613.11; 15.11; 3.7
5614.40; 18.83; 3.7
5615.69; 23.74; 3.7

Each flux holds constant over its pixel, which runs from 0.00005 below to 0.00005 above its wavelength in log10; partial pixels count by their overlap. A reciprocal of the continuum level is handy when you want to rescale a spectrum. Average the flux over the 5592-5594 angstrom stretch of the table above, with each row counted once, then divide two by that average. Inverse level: 0.086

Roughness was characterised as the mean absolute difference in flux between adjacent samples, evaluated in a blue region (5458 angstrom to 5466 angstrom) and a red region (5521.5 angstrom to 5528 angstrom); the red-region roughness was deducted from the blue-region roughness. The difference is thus -3.66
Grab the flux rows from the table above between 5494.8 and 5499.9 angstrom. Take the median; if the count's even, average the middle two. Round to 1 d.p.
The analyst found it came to 24.8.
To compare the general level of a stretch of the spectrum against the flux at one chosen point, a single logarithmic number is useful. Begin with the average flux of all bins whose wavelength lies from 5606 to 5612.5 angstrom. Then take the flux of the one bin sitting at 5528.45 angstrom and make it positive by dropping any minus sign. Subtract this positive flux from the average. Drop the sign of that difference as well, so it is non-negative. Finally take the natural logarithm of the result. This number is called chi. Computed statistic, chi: 1.4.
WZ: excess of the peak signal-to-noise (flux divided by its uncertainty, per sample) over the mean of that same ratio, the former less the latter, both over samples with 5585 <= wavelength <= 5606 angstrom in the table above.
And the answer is 1.22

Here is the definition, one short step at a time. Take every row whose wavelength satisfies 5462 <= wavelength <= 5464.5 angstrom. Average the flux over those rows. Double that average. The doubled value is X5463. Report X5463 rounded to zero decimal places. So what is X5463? 51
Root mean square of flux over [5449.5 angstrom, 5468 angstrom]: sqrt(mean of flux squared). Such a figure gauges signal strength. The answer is 21.8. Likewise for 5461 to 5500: 21.8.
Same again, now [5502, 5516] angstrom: 22.9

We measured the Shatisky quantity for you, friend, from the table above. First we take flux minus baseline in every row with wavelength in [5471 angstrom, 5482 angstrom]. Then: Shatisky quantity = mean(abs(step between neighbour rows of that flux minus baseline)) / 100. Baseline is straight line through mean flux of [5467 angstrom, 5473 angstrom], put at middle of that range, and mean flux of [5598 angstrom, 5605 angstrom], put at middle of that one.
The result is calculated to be 0.049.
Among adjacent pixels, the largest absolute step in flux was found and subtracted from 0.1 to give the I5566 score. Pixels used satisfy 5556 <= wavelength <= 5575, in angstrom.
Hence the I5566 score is -7.0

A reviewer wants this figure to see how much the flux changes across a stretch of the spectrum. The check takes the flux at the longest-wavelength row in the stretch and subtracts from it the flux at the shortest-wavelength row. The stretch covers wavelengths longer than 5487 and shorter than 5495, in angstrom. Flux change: 4.6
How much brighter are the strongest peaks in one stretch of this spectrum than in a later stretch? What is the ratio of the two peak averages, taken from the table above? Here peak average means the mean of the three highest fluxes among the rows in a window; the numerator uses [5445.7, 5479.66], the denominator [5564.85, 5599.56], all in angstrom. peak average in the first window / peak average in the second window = 0.94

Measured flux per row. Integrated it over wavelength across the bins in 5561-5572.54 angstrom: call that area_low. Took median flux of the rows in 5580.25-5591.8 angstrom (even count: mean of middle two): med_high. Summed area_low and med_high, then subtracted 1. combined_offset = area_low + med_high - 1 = 244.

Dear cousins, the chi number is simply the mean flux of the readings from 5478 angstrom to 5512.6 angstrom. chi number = 21.92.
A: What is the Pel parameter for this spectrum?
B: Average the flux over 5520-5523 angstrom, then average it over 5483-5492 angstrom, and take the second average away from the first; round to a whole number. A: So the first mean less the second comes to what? 3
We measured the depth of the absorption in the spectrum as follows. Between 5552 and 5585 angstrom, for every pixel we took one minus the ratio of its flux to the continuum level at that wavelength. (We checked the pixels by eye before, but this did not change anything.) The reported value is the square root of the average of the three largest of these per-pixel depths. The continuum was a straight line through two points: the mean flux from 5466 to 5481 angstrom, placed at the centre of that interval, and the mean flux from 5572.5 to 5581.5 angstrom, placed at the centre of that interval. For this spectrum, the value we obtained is 0.554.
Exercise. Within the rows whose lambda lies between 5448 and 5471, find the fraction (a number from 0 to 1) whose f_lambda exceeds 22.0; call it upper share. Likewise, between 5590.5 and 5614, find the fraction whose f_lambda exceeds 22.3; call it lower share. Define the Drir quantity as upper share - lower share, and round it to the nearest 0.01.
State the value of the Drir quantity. 0.22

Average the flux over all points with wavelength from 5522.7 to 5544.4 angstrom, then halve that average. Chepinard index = 10.3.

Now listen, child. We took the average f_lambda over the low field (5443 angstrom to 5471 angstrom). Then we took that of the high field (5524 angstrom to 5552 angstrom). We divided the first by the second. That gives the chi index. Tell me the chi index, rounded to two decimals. 1.05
